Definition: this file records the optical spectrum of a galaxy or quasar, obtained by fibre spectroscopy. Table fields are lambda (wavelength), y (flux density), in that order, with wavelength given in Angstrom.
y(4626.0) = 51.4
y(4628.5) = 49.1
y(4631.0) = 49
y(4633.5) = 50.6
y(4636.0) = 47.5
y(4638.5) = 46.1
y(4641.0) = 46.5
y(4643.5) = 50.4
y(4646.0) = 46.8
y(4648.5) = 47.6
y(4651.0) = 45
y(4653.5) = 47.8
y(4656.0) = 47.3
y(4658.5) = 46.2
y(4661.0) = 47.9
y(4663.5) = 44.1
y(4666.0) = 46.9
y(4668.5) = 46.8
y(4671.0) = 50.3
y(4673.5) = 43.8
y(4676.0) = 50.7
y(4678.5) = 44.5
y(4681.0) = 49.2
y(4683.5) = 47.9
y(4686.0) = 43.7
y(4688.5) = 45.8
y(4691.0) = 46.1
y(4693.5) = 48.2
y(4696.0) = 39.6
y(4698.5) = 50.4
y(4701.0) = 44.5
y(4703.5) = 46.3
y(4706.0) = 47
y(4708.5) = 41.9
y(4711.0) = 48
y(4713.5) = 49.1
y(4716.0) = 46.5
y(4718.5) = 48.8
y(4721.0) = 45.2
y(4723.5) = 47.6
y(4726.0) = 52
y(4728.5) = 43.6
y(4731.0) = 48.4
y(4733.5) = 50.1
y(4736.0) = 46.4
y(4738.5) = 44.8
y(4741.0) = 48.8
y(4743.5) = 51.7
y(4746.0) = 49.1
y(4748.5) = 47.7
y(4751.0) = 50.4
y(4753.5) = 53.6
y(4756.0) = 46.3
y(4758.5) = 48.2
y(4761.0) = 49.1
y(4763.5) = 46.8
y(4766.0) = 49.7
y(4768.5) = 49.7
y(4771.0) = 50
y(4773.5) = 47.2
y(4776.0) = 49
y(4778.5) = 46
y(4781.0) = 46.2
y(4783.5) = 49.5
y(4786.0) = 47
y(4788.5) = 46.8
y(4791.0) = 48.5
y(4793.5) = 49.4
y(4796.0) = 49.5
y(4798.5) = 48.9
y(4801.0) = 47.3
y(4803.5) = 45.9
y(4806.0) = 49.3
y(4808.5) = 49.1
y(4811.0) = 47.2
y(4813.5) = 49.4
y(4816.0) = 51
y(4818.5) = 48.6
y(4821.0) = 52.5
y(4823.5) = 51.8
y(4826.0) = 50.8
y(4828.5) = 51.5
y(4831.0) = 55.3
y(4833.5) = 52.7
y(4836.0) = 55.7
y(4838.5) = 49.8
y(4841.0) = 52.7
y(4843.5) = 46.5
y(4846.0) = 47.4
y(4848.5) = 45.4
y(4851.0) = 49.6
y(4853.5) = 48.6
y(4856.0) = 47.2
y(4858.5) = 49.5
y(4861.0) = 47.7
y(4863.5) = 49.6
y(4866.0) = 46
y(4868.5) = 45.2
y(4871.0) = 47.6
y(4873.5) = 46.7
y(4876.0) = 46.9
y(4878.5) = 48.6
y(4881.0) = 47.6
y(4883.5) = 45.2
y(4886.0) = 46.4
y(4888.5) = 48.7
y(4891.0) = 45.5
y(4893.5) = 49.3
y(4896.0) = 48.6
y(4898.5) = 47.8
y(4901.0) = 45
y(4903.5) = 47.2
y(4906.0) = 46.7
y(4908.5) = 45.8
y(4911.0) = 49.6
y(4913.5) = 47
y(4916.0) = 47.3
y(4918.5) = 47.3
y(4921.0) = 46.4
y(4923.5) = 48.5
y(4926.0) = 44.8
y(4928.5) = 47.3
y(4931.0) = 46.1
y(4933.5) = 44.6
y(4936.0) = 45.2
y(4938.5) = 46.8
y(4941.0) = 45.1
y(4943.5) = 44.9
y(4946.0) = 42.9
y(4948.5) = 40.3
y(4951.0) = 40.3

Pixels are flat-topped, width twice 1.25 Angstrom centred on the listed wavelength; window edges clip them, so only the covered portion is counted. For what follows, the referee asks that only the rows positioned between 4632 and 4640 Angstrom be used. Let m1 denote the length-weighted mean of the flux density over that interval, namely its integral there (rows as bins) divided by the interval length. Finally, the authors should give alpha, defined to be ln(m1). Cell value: 3.87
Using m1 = 48.0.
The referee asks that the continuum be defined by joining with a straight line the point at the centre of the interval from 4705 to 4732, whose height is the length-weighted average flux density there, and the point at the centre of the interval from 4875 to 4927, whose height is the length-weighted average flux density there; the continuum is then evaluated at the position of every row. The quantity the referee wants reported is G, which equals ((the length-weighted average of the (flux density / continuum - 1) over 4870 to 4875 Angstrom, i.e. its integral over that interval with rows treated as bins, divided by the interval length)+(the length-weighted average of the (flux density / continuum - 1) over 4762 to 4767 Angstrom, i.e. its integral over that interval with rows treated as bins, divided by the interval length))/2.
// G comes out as 0.01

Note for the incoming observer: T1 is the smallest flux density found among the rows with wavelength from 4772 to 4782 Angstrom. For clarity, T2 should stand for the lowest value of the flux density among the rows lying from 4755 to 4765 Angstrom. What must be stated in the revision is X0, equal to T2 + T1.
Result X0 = 92.3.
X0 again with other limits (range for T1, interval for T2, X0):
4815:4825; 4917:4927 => 93.4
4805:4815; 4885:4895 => 92.7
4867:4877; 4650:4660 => 90.2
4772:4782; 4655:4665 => 90.1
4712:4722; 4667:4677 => 89.0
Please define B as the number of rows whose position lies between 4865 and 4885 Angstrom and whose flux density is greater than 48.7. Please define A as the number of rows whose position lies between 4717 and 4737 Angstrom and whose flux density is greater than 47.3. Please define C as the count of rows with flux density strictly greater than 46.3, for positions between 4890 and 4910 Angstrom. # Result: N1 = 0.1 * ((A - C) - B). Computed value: 0.0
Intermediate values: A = 5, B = 0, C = 5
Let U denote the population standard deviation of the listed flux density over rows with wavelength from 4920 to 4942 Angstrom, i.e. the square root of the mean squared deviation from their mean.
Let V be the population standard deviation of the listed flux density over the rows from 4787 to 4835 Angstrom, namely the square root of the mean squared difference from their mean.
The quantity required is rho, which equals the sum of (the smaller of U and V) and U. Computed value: 2.5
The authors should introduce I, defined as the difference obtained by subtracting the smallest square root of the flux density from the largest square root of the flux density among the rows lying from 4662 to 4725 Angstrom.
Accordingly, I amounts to 0.83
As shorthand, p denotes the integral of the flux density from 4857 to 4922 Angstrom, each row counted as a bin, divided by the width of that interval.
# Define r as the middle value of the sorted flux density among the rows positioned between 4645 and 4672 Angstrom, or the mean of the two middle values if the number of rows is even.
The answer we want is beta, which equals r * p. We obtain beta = 2217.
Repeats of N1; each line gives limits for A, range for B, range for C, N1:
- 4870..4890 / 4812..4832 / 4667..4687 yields -0.8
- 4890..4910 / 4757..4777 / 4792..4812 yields -0.9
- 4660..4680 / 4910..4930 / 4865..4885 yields -0.3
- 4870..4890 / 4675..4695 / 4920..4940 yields -0.2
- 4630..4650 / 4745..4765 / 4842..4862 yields -0.6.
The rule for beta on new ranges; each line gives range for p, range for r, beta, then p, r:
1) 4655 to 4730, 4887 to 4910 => 2203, 46.7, 47.2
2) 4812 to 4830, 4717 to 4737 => 2439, 50.8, 48.0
